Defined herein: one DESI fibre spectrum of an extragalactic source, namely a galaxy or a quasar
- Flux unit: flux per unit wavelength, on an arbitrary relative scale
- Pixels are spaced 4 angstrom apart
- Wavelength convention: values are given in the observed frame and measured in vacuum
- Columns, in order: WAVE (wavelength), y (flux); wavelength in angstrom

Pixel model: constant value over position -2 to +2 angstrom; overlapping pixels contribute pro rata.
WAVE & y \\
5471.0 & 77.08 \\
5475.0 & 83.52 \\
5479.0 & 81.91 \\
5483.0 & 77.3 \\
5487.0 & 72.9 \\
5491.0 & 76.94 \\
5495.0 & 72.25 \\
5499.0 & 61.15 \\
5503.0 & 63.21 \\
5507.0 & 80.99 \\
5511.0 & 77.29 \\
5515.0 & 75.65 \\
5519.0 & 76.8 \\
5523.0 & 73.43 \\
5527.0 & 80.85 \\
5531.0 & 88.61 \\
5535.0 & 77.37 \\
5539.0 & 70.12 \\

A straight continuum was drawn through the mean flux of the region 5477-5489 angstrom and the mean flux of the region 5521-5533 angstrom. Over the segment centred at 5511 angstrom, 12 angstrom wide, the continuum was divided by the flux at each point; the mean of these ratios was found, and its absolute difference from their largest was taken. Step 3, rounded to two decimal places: 0.03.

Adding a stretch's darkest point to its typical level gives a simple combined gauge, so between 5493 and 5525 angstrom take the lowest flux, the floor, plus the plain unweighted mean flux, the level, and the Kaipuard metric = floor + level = 134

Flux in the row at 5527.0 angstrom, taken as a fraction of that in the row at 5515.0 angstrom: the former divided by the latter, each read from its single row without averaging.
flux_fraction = 1.07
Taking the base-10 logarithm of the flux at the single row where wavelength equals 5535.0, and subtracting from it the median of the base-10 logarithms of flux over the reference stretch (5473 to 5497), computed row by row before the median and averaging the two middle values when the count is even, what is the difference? 0.00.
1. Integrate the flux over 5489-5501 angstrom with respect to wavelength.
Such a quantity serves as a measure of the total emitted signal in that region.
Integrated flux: 841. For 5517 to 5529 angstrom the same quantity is 924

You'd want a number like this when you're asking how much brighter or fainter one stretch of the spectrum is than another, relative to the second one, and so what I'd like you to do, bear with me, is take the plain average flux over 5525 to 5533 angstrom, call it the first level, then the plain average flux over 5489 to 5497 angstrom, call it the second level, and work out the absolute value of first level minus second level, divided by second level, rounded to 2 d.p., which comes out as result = 0.14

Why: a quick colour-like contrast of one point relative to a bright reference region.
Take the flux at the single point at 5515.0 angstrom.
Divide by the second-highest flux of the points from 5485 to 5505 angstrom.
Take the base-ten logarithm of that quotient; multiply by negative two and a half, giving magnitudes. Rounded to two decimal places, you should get -0.04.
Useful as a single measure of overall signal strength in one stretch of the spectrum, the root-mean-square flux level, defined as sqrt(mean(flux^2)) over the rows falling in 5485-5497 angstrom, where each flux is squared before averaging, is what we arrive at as 74.1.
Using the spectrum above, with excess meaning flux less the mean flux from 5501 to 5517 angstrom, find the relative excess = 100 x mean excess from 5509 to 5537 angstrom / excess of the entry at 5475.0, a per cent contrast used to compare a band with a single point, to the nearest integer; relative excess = 46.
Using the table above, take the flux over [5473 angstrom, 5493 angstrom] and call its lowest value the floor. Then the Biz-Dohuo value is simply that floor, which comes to 72.9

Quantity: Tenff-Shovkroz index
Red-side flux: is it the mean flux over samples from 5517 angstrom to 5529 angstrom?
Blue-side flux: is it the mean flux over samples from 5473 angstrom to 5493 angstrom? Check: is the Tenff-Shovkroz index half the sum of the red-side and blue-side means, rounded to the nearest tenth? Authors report 77.8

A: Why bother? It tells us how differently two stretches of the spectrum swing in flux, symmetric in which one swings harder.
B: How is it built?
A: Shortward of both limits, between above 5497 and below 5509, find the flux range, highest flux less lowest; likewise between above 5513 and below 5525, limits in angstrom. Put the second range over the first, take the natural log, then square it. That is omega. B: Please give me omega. 3.1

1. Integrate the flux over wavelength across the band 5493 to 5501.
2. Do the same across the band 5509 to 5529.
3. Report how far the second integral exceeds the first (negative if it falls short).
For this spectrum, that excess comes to 1002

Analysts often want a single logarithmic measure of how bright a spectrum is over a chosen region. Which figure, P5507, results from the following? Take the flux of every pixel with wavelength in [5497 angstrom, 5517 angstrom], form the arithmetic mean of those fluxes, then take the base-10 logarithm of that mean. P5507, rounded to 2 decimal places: 1.86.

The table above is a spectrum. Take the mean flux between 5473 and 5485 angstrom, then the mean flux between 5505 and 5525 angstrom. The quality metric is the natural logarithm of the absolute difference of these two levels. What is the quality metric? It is 1.4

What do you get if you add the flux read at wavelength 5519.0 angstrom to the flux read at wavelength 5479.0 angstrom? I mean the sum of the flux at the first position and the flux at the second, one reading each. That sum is 159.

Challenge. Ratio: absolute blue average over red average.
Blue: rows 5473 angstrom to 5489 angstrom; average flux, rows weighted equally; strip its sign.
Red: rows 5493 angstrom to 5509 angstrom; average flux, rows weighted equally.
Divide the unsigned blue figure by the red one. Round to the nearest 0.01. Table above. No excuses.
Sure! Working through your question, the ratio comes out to 1.14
